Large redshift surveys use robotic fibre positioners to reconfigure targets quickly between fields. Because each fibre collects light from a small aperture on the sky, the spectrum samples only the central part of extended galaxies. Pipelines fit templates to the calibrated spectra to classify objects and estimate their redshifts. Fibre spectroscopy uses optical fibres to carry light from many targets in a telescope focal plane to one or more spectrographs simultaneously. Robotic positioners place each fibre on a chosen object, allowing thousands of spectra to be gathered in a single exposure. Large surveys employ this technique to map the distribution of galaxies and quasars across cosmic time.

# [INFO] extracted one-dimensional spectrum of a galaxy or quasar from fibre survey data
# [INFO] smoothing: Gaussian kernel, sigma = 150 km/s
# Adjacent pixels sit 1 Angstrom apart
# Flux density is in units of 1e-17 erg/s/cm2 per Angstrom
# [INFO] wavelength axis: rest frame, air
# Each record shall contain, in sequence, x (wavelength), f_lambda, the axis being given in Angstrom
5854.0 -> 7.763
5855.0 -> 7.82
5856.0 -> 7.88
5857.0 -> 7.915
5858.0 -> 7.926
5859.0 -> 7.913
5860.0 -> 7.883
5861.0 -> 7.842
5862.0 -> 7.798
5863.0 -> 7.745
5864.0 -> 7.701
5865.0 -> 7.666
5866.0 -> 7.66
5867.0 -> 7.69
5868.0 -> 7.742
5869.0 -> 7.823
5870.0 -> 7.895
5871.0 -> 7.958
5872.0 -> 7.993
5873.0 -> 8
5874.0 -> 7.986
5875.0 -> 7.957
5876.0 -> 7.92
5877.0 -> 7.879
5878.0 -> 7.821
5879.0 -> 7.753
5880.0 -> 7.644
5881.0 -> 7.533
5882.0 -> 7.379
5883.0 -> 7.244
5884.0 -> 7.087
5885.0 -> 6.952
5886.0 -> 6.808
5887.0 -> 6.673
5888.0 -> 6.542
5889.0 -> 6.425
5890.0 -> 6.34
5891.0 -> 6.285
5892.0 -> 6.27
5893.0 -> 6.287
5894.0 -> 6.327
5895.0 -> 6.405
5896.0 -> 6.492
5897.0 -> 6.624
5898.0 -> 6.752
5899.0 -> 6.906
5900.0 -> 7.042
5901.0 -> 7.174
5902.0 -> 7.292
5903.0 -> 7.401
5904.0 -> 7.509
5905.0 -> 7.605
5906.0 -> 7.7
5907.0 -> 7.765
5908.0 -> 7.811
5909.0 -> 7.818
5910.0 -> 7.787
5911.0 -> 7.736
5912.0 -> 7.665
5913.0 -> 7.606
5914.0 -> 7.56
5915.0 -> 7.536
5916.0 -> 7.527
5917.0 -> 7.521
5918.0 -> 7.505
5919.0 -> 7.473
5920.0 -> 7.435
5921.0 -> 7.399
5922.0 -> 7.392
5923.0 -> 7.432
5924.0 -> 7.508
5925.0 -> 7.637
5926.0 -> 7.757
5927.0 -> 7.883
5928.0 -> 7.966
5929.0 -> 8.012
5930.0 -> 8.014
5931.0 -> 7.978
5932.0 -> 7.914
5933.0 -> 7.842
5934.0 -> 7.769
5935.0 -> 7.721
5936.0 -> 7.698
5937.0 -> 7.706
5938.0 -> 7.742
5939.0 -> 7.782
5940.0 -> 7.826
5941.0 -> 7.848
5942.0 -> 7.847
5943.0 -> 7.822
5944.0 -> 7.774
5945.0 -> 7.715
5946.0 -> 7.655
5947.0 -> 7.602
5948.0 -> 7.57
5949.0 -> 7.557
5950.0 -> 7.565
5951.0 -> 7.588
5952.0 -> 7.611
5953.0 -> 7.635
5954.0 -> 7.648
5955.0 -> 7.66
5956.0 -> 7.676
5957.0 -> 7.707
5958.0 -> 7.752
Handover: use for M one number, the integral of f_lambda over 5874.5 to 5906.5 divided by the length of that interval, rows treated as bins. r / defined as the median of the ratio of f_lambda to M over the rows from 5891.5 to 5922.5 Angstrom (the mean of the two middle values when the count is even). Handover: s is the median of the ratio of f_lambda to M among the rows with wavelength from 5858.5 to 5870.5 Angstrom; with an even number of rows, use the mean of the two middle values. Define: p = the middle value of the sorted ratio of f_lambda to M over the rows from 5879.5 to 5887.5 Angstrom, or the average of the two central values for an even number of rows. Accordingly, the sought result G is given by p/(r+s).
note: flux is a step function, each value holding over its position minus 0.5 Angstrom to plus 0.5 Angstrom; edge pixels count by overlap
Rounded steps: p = 1.01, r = 1.06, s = 1.10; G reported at 0.470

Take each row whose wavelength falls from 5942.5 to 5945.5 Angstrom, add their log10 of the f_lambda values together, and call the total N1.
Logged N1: 2.67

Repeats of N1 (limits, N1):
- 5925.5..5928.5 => 2.69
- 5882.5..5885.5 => 2.55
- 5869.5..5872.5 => 2.70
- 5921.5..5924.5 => 2.62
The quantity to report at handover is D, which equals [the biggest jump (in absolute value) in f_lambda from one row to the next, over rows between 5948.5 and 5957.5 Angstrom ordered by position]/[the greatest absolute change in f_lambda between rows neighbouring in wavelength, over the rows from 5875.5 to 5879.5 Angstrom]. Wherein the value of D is 0.5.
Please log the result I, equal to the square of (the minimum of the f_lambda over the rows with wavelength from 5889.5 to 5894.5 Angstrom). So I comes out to 39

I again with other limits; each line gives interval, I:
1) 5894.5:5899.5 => 41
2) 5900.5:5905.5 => 51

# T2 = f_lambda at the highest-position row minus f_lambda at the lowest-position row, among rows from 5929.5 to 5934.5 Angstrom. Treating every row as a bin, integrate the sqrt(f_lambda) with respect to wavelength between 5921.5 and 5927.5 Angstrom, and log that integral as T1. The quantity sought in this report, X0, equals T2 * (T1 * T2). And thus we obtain 0.99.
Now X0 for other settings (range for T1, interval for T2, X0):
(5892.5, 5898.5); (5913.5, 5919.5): 0.12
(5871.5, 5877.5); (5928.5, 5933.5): 0.49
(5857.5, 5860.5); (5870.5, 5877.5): 0.05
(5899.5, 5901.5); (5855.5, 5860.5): 0.00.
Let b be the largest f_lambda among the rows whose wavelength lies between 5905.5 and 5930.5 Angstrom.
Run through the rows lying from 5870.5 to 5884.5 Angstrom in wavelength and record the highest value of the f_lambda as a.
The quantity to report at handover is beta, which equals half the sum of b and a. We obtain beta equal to 8.01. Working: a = 8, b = 8.014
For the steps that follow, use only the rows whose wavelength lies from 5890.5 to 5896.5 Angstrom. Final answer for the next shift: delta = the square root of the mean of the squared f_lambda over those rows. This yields 6.3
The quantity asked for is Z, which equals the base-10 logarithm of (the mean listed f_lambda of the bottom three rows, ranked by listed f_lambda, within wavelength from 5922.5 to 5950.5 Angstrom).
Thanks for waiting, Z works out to 0.875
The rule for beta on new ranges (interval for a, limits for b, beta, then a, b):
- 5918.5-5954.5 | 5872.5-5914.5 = 8.01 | 8.014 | 8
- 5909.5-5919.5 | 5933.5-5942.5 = 7.82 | 7.787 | 7.848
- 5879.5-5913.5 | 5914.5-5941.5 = 7.92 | 7.818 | 8.014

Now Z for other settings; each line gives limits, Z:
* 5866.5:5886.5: 0.842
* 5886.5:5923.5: 0.798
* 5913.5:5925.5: 0.870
